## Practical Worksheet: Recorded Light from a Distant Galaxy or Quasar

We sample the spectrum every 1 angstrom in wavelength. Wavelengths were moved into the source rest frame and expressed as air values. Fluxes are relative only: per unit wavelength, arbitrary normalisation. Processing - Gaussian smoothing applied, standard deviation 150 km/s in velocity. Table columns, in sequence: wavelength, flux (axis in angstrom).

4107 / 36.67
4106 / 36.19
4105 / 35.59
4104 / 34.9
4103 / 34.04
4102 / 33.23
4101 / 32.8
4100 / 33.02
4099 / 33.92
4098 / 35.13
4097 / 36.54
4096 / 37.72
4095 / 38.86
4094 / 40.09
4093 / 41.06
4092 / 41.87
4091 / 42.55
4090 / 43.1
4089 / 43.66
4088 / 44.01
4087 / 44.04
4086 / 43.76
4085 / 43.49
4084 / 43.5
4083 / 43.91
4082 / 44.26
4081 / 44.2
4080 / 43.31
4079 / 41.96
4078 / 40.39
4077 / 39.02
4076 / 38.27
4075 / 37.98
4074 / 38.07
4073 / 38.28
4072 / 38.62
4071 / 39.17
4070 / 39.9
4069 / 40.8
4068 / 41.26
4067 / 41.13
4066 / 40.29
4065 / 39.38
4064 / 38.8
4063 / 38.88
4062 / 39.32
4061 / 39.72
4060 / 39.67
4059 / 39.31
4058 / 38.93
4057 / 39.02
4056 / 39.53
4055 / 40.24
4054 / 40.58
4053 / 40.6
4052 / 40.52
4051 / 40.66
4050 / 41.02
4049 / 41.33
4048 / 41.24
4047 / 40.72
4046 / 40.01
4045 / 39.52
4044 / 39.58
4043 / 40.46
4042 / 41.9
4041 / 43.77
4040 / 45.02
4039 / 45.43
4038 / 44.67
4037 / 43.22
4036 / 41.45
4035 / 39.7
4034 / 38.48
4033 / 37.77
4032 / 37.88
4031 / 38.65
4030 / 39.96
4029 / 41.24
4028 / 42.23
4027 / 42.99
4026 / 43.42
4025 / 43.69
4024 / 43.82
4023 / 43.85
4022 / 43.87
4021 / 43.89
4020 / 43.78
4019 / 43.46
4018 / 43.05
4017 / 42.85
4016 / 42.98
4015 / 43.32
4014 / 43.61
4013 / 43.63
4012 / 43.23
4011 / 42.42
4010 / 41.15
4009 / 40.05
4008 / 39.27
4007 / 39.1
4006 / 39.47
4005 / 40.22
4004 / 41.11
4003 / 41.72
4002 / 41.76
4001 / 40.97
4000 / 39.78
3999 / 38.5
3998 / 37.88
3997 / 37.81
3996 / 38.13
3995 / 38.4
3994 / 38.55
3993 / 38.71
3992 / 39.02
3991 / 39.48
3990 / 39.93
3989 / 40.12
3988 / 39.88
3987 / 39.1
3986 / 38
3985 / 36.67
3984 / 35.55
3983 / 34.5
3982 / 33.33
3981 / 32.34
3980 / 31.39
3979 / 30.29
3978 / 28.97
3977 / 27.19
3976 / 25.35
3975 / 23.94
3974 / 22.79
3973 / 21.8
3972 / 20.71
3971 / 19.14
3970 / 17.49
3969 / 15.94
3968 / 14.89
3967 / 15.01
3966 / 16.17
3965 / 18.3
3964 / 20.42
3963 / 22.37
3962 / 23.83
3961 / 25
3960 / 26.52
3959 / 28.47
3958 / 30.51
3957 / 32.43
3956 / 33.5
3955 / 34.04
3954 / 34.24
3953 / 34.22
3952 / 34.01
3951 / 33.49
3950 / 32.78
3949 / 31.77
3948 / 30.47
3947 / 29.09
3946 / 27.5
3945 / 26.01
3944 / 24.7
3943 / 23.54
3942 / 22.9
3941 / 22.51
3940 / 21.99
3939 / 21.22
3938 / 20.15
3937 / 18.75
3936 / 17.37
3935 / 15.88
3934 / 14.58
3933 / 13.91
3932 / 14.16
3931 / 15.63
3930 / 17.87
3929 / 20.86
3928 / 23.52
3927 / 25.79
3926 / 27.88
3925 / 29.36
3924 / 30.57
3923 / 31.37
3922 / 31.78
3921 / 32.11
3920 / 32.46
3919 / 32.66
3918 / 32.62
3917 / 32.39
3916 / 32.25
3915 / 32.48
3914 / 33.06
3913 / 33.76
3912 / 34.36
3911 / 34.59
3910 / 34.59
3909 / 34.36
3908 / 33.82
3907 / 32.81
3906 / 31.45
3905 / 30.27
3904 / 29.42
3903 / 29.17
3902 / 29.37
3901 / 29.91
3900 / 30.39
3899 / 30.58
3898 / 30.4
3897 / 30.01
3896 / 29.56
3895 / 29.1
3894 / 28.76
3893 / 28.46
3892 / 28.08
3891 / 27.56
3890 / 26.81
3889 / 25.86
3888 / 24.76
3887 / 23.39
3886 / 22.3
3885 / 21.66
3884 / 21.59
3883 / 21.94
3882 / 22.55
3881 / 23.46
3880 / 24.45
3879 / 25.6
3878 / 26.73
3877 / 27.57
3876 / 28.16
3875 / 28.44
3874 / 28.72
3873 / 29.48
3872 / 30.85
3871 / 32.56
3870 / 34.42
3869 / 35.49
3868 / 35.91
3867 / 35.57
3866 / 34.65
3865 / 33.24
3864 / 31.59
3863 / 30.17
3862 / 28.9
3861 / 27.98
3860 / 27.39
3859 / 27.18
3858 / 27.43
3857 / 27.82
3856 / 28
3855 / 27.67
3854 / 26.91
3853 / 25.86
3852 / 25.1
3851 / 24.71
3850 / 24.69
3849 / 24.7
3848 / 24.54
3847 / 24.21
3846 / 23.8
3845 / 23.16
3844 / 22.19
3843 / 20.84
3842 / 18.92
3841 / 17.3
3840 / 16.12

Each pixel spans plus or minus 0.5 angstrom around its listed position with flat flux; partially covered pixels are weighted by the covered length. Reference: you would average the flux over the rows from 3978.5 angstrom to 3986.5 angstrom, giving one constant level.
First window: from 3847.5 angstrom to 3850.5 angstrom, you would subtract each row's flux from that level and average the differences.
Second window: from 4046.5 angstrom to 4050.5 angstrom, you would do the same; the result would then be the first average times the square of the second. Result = 468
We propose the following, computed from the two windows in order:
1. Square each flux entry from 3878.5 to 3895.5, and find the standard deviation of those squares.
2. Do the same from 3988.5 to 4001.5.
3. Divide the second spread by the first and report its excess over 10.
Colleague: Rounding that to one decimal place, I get -9.4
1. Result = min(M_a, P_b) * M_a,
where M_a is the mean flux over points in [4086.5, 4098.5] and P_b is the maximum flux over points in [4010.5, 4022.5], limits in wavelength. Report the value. 1658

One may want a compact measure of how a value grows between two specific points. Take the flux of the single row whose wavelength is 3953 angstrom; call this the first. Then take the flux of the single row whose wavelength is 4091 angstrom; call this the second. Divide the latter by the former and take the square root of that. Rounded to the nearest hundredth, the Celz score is 1.12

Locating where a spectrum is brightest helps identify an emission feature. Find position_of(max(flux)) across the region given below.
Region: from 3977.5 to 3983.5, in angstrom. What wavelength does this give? 3983 angstrom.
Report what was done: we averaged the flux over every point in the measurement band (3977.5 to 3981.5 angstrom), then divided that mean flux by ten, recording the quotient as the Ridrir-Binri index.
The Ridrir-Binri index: 3.07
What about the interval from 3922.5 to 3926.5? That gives 2.98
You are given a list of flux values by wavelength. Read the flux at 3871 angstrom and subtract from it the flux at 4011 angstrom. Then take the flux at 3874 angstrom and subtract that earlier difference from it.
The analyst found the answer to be 39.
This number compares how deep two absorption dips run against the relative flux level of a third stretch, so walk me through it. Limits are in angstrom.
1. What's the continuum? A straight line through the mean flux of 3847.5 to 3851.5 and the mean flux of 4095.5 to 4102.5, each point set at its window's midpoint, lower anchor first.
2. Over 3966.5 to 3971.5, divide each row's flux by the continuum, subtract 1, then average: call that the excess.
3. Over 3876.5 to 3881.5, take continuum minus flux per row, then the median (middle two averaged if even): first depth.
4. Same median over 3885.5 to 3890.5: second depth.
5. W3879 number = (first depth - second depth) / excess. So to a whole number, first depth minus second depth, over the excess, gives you 3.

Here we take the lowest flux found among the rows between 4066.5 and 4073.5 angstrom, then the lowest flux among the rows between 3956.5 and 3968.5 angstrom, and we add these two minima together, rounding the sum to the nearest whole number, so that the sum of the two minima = 53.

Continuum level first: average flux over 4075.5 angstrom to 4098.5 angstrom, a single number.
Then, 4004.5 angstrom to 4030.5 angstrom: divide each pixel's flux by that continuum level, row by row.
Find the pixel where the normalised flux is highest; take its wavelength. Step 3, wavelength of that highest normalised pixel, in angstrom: 4021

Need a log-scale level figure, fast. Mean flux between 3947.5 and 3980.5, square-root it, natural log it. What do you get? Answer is 1.63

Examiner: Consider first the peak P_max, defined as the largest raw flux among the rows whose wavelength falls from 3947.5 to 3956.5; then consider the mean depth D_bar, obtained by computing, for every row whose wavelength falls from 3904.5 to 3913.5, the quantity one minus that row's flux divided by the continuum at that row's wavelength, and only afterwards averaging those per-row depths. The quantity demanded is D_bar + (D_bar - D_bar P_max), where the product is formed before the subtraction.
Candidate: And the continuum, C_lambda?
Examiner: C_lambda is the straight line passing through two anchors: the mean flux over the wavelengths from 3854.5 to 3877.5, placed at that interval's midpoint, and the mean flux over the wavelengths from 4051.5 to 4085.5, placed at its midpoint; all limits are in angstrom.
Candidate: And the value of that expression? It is 1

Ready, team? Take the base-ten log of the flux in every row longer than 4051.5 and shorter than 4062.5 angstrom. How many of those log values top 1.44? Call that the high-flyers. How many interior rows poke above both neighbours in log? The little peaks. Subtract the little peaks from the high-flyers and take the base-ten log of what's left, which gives 0.954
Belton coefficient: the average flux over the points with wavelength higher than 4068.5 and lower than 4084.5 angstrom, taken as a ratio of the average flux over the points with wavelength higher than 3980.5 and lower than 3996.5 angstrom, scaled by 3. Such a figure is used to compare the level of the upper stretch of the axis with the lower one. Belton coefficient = 3.2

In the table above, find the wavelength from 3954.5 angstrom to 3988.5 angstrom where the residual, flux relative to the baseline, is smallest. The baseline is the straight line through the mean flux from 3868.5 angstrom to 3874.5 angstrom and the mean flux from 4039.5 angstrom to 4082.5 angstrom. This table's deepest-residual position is 3968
